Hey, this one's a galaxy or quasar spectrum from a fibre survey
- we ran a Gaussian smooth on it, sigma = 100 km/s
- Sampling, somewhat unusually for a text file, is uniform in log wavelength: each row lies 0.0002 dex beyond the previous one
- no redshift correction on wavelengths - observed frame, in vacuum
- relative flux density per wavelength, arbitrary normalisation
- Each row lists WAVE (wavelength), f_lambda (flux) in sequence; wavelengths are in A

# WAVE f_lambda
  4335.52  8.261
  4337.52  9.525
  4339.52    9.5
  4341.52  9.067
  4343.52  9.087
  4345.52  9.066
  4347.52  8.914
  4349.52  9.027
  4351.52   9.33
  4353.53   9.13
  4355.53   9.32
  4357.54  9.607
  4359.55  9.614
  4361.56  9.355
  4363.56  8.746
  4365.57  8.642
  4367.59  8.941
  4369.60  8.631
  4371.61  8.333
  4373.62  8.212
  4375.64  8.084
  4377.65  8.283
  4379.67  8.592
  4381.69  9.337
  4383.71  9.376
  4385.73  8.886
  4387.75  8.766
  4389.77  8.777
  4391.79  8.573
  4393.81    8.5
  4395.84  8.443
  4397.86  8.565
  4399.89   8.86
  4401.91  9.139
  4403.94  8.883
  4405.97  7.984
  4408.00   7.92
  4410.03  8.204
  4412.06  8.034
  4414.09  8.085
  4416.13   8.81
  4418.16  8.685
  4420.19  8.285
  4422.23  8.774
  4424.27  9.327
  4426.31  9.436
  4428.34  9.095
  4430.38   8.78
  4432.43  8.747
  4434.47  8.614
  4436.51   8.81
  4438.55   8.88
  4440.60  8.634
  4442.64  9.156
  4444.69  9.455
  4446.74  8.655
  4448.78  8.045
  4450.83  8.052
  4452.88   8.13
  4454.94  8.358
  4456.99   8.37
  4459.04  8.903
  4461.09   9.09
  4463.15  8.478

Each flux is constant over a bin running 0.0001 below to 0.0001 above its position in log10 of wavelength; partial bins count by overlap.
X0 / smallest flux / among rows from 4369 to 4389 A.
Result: 8.084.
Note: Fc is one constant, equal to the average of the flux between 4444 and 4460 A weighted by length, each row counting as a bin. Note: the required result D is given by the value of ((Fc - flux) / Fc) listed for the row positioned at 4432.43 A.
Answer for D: -0.03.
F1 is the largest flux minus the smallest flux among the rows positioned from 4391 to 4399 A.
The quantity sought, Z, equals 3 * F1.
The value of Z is 0.4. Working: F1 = 0.13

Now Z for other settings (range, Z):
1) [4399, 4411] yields 3.7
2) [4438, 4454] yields 4.2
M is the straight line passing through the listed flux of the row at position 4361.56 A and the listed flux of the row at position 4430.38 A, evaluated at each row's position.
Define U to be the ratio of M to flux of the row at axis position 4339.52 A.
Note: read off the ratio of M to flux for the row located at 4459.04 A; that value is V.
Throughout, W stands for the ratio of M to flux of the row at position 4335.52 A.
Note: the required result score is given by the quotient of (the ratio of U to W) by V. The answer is 0.90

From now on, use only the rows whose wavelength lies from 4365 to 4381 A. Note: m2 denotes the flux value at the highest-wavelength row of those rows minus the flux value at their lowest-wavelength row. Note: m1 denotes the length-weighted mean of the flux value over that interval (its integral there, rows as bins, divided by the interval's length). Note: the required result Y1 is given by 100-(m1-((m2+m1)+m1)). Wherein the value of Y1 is 108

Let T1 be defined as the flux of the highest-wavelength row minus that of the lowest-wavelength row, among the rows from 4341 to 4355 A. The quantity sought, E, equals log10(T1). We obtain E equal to -1.20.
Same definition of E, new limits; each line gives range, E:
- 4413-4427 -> 0.13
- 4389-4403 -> -0.44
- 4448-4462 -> 0.02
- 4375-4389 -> -0.17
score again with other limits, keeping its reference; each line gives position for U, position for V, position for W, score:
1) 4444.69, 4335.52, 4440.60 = 0.78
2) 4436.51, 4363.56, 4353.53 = 0.90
